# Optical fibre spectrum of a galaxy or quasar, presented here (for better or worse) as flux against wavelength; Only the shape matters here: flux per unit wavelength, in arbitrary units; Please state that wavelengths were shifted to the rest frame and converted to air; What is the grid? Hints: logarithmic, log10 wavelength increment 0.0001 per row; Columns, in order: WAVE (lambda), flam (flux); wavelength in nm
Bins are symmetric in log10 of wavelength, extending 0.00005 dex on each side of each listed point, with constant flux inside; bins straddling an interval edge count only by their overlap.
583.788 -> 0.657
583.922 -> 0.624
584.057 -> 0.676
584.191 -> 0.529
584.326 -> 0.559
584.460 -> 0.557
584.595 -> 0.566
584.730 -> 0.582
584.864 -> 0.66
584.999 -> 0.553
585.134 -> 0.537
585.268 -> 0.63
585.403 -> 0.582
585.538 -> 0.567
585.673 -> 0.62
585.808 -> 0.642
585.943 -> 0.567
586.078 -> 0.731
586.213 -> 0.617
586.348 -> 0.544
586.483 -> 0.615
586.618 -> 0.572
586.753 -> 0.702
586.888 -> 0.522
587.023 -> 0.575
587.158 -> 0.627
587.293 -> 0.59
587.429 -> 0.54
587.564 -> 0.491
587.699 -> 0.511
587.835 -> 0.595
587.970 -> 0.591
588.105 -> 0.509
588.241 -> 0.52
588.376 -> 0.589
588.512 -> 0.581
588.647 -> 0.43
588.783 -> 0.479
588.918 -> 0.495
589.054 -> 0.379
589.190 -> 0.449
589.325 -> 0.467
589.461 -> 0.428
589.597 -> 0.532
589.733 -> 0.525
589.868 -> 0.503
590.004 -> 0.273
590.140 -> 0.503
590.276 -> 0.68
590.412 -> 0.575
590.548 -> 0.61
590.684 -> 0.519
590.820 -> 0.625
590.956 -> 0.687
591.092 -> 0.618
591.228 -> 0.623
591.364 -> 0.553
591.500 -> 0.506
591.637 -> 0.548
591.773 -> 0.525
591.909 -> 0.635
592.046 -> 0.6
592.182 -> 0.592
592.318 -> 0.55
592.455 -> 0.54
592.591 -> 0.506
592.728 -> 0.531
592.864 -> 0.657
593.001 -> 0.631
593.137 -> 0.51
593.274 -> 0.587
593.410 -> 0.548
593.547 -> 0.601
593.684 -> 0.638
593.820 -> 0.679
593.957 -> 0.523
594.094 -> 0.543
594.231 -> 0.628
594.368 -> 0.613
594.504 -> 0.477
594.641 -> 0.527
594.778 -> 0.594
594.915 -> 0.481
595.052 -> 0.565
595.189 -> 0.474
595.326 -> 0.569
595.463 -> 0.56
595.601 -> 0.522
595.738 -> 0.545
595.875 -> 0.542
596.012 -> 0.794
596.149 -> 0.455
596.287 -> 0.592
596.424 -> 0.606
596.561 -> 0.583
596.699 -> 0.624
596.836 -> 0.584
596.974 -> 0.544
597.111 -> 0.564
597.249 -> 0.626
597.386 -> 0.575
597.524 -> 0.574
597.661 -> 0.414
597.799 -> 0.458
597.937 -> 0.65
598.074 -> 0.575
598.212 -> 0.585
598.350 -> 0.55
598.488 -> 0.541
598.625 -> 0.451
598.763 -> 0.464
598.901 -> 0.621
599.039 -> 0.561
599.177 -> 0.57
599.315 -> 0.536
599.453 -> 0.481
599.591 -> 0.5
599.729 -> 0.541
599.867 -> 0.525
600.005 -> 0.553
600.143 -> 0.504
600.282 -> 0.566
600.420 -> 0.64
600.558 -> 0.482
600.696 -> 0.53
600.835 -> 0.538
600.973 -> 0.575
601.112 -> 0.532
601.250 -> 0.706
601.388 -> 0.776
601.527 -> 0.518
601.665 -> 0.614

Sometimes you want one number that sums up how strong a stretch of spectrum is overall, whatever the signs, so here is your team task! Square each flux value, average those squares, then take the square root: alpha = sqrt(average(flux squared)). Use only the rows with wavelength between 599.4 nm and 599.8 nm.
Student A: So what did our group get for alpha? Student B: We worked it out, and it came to 0.51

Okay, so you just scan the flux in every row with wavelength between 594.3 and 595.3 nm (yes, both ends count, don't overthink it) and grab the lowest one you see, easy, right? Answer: 0.474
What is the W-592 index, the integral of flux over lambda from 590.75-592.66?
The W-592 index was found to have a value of 1.1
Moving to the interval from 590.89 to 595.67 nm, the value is 2.7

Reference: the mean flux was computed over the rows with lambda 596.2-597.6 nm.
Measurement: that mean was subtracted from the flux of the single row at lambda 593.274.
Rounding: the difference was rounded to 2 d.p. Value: 0.00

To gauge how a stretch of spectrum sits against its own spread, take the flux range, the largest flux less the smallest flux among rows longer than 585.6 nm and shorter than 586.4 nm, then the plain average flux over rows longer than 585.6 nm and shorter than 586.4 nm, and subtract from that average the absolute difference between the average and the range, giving 0.19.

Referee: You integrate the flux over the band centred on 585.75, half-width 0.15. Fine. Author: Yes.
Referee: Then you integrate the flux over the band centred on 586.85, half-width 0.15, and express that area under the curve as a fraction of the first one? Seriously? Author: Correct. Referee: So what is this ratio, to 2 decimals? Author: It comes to 0.97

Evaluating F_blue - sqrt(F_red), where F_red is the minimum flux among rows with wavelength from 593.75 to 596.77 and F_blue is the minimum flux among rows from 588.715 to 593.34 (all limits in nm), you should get -0.40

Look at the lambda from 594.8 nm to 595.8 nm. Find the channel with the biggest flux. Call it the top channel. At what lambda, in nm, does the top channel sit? 595.326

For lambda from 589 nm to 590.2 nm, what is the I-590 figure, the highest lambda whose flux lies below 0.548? 590.140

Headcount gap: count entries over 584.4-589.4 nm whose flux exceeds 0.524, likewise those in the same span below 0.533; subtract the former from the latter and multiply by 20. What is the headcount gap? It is -300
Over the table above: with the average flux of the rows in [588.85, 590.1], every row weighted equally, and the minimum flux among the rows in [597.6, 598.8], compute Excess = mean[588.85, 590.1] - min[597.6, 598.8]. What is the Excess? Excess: 0.04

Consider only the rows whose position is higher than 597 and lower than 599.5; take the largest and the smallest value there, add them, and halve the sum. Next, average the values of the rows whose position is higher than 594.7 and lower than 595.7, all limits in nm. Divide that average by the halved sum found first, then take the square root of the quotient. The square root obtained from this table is 1.01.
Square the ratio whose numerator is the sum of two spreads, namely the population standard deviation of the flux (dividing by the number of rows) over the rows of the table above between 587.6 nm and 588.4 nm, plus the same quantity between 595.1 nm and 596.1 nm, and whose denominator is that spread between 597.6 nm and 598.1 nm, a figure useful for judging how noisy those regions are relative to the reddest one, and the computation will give 2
